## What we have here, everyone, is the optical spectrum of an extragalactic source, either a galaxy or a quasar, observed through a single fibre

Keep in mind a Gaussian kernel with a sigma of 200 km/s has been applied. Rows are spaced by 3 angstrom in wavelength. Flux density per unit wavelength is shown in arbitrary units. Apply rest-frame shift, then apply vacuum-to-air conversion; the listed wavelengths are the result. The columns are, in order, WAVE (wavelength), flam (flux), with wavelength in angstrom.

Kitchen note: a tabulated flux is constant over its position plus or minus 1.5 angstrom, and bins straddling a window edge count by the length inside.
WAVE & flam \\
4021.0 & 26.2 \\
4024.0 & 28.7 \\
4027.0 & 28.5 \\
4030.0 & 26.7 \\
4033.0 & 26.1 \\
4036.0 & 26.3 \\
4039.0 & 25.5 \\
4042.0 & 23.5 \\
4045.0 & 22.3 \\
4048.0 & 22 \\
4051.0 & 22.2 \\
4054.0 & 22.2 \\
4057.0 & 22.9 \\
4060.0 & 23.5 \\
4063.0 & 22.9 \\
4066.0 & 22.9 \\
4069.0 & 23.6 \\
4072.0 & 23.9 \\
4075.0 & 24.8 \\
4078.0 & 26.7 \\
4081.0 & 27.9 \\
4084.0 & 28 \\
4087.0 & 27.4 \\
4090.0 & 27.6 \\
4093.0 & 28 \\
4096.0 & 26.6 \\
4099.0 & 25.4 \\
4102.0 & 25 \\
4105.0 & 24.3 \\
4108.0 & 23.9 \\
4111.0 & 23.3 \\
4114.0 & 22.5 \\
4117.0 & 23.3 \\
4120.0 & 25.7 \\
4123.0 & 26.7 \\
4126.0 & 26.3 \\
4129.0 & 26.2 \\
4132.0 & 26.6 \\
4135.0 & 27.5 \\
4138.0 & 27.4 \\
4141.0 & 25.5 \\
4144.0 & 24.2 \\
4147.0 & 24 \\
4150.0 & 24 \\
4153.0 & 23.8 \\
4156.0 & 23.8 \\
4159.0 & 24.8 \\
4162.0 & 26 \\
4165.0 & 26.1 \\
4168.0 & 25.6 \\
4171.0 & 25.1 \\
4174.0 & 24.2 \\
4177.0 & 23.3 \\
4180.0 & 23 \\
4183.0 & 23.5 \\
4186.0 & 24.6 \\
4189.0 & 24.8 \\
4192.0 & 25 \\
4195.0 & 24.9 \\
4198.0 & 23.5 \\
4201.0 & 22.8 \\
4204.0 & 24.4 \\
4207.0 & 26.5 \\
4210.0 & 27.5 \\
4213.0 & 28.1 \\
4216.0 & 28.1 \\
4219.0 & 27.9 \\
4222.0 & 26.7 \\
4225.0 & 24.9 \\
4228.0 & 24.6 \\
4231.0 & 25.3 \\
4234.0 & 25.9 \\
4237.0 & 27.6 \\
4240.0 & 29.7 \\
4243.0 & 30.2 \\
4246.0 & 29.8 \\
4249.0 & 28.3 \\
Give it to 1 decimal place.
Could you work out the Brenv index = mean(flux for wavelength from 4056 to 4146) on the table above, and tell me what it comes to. 25.4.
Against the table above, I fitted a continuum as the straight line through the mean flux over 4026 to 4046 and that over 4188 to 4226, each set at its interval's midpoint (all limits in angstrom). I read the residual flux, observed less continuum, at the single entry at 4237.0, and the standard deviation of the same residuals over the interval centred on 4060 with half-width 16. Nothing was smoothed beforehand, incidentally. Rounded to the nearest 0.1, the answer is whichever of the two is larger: 1.8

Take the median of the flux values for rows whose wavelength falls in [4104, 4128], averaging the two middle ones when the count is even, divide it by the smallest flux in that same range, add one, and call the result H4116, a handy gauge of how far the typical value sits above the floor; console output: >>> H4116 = 2.07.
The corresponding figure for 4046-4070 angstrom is 2.04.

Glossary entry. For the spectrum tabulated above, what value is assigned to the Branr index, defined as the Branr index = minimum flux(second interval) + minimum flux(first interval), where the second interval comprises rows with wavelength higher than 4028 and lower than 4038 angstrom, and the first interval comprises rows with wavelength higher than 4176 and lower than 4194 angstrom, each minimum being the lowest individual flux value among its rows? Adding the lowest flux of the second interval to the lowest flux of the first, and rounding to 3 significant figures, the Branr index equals 49.1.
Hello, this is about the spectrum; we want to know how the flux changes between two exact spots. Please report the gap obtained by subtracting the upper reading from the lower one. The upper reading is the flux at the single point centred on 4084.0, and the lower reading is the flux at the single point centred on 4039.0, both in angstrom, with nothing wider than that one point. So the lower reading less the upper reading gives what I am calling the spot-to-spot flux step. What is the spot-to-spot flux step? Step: -2.5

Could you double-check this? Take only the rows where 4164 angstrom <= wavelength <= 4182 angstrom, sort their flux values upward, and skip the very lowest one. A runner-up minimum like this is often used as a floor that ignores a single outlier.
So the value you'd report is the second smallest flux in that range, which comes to 23.3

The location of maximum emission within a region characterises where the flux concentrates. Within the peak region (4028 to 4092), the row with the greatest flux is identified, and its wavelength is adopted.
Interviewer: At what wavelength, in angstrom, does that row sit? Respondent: 4084.0 angstrom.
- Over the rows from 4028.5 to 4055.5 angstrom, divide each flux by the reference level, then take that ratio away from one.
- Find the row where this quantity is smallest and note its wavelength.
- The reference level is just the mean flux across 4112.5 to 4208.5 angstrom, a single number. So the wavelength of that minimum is 4030.0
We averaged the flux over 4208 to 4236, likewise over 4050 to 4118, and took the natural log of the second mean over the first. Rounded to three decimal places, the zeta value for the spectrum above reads -0.071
